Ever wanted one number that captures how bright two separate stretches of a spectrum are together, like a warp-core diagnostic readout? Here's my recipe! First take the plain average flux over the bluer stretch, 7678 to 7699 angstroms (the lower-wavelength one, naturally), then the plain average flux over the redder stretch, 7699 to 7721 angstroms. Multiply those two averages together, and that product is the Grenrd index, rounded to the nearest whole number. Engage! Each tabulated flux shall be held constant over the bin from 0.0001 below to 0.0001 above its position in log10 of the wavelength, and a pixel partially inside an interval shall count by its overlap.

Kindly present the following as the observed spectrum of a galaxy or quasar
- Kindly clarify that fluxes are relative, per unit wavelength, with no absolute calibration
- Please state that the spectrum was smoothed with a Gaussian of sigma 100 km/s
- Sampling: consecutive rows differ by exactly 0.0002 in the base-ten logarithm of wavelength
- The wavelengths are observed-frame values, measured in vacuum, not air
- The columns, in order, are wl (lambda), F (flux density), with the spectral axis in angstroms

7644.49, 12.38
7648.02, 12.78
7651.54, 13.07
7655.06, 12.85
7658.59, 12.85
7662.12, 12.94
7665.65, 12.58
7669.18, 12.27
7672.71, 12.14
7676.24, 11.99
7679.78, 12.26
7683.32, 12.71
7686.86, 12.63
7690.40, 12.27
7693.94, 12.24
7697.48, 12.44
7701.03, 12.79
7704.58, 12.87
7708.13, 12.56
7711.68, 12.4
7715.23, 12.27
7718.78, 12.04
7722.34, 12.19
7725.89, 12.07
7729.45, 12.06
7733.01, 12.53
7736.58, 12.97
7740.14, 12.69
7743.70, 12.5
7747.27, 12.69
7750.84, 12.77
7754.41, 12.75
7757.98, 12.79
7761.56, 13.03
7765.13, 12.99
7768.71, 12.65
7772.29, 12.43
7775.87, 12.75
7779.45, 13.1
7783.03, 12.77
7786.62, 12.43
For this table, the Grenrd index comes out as 155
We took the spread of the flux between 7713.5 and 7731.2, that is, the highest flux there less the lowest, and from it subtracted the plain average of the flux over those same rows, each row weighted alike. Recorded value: -11.9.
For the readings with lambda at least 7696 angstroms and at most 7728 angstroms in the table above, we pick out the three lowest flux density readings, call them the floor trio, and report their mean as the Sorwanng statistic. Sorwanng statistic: 12.1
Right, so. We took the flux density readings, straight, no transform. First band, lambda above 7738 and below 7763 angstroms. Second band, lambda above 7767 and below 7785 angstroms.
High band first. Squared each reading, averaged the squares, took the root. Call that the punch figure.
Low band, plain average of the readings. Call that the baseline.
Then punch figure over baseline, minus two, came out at -1.00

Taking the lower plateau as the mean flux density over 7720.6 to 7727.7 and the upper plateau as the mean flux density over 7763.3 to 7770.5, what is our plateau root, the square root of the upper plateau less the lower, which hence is 0.83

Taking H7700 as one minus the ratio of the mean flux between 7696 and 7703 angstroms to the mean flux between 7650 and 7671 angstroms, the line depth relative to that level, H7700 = 0.011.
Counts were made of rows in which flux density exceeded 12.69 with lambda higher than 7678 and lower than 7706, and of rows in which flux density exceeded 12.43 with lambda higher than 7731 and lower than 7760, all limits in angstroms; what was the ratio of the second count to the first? 2.7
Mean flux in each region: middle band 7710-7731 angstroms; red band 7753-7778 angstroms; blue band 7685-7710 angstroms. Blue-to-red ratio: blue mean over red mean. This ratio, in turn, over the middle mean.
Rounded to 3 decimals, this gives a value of 0.081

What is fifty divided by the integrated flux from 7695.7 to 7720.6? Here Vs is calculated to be 0.16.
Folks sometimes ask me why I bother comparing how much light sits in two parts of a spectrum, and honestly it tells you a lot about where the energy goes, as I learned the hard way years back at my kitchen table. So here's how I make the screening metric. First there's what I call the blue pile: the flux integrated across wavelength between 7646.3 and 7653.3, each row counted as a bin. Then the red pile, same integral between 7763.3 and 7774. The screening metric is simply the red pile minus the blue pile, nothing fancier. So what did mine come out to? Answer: 45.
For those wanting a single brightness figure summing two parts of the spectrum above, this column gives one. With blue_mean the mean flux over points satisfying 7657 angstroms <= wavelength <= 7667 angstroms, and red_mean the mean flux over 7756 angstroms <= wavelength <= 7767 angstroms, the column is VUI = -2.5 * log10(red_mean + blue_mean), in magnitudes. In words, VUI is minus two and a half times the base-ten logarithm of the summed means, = -3.526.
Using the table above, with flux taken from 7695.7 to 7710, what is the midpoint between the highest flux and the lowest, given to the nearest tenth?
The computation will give 12.7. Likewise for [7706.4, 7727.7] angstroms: 12.3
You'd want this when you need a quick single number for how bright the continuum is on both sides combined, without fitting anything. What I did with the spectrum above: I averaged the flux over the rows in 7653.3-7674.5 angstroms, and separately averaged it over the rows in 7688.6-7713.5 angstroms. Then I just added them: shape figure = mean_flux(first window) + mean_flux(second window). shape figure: 25.1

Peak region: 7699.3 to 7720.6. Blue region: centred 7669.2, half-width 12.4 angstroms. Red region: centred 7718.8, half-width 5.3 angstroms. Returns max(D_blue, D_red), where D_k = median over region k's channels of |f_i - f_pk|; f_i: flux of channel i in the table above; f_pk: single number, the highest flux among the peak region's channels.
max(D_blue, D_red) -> 0.68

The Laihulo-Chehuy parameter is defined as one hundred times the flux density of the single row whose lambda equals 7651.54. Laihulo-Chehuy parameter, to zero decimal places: 1307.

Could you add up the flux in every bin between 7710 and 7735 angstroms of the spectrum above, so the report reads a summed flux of 86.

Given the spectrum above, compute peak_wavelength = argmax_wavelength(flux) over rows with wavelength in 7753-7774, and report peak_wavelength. 7761.56 angstroms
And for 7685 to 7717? 7704.58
